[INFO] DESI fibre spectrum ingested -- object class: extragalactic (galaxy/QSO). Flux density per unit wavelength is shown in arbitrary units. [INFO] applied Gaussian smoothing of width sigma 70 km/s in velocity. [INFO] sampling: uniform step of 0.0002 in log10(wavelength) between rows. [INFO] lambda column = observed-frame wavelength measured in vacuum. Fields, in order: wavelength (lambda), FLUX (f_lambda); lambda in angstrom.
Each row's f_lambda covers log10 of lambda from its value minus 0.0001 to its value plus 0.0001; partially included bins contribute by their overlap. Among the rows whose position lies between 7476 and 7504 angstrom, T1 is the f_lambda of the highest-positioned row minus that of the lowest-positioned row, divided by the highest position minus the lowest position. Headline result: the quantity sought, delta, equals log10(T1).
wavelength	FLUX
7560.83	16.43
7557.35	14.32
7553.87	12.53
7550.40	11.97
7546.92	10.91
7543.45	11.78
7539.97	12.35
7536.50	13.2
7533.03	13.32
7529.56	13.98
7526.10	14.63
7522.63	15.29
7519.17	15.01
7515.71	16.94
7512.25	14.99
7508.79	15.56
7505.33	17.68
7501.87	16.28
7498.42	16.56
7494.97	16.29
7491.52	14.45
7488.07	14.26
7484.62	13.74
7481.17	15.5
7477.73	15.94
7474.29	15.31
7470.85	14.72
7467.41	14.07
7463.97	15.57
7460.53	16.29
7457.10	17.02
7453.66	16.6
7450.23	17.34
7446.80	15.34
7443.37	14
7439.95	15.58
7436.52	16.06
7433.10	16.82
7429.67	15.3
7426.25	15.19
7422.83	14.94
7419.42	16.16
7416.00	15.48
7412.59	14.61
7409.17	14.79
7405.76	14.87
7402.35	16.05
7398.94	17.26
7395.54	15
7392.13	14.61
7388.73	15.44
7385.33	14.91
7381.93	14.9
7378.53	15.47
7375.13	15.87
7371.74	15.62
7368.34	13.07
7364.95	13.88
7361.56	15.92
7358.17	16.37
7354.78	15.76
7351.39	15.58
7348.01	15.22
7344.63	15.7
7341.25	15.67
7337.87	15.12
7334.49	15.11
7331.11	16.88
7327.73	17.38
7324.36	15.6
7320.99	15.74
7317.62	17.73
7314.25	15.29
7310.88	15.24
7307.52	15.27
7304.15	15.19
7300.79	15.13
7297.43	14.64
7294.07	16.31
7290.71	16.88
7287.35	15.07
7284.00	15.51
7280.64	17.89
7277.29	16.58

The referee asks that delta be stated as -1.9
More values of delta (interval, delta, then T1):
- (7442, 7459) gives -0.7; 0.220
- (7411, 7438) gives -1.2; 0.061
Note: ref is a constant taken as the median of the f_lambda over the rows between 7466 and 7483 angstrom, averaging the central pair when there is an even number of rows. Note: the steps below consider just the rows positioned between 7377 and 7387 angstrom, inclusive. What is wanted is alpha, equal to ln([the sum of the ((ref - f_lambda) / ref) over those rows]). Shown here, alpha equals -3.2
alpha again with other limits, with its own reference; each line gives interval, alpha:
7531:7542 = -0.8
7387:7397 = -2.9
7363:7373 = -1.5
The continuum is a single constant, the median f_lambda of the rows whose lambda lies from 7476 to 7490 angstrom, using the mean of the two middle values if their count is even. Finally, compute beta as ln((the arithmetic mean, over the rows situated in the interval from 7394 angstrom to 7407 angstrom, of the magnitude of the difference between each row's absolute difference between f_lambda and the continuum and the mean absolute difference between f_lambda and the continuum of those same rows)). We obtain -0.16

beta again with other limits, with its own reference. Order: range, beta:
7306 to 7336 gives -0.14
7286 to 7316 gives -0.72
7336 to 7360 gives -1.28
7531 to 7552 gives -0.35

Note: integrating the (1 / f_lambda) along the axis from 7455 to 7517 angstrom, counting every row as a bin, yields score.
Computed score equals 3.99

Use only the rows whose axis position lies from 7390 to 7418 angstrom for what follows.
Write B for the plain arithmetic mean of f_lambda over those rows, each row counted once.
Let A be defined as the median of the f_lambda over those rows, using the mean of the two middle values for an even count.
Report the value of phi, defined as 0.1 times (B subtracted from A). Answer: -0.04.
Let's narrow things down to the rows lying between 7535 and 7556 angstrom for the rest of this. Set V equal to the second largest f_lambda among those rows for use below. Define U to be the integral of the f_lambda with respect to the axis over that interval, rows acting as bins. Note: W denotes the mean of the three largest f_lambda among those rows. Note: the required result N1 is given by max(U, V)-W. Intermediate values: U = 255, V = 12.53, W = 12.7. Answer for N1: 243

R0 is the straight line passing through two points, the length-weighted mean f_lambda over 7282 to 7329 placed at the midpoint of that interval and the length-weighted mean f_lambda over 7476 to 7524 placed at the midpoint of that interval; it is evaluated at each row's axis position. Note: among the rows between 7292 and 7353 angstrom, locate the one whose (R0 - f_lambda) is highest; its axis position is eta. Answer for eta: 7297.43 angstrom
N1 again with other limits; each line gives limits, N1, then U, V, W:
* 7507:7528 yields 307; 323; 15.56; 15.9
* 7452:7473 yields 313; 330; 16.6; 16.6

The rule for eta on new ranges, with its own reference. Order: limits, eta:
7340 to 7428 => 7368.34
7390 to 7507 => 7484.62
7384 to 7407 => 7392.13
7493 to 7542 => 7539.97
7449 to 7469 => 7467.41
